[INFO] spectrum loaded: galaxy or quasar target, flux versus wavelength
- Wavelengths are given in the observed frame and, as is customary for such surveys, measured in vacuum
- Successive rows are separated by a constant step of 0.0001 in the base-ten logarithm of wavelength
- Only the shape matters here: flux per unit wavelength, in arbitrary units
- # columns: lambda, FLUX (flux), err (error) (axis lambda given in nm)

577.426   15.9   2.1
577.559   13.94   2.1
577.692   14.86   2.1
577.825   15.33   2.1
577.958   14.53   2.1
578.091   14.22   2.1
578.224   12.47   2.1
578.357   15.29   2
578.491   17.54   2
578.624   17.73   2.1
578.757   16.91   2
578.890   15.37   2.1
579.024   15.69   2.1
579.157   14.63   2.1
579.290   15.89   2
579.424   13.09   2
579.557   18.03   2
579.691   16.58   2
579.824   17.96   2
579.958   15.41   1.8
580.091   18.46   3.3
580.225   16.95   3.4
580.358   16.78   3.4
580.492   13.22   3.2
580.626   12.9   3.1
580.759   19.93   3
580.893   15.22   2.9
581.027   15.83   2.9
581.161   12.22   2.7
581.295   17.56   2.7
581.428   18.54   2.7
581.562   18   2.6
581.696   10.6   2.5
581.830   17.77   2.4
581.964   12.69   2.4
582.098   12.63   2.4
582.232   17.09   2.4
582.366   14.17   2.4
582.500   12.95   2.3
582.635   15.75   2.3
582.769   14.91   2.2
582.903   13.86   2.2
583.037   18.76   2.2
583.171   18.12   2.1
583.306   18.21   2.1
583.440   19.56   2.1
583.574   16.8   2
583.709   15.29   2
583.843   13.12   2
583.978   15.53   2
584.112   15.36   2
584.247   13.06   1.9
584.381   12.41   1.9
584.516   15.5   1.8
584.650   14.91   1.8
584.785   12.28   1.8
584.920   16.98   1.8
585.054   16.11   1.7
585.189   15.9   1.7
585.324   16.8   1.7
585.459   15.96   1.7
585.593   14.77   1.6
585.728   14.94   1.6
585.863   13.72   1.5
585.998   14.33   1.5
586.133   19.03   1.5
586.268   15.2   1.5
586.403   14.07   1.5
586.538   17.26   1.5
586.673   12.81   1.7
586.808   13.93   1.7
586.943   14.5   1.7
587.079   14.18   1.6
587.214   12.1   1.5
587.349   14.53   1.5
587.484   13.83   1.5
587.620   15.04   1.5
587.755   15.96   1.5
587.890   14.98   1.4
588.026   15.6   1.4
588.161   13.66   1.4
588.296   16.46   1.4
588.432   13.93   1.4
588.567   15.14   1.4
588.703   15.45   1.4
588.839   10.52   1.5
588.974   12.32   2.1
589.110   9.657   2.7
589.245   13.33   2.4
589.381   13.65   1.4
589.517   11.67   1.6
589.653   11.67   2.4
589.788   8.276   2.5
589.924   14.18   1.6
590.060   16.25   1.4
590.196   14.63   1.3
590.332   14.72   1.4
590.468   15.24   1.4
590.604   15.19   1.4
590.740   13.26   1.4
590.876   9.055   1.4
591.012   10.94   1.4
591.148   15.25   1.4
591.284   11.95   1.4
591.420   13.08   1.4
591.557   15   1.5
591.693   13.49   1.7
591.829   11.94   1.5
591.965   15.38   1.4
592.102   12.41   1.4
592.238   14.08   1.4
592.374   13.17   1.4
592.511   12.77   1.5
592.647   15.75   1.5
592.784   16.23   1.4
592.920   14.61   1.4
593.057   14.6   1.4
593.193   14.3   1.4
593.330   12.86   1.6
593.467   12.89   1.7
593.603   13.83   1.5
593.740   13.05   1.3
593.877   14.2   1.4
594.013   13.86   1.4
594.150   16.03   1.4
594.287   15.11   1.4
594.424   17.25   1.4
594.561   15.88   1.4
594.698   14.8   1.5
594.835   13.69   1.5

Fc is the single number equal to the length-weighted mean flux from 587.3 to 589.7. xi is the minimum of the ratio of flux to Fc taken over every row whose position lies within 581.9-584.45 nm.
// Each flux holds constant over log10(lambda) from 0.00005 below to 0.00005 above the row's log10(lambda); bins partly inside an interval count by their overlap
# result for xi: 0.902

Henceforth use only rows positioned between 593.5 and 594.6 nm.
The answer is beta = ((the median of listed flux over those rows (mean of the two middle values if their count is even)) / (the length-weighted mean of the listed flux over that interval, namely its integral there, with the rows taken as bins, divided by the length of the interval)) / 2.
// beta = 0.49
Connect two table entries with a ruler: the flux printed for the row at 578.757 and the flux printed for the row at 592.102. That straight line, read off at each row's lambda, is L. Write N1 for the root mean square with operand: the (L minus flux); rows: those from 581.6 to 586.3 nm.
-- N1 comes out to 2.21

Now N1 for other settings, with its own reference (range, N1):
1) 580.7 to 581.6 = 2.47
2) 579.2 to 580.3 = 1.70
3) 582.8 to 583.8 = 2.65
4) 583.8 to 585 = 1.73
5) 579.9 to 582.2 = 2.67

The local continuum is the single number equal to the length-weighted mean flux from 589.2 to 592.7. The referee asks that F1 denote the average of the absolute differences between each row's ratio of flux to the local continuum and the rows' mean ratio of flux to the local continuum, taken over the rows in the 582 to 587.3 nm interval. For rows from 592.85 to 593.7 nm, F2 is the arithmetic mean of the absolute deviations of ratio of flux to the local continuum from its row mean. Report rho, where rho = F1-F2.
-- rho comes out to 0.07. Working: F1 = 0.12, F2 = 0.049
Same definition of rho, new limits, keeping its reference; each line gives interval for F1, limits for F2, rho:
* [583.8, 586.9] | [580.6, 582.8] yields -0.07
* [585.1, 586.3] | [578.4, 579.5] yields 0.00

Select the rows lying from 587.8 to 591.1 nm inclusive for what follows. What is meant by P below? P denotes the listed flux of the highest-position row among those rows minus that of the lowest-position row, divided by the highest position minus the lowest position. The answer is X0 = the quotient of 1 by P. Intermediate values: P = -1.3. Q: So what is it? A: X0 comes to -0.77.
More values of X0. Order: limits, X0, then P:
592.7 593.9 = -0.54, -1.9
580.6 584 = 1.27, 0.8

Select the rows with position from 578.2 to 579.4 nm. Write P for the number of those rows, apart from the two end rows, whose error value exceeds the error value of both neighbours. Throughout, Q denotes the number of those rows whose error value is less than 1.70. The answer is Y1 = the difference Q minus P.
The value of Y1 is -1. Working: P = 1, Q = 0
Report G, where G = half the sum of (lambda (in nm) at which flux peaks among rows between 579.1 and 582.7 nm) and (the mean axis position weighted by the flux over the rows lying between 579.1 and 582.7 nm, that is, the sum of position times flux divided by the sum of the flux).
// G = 580.81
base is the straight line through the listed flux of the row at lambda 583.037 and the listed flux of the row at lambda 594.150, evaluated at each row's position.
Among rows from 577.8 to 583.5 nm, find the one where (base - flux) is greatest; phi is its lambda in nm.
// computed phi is 581.696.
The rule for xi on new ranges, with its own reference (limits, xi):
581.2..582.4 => 0.771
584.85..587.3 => 0.880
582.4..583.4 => 0.942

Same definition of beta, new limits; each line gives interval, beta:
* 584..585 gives 0.52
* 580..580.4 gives 0.49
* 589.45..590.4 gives 0.54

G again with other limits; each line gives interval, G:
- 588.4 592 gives 590.14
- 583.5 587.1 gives 585.73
